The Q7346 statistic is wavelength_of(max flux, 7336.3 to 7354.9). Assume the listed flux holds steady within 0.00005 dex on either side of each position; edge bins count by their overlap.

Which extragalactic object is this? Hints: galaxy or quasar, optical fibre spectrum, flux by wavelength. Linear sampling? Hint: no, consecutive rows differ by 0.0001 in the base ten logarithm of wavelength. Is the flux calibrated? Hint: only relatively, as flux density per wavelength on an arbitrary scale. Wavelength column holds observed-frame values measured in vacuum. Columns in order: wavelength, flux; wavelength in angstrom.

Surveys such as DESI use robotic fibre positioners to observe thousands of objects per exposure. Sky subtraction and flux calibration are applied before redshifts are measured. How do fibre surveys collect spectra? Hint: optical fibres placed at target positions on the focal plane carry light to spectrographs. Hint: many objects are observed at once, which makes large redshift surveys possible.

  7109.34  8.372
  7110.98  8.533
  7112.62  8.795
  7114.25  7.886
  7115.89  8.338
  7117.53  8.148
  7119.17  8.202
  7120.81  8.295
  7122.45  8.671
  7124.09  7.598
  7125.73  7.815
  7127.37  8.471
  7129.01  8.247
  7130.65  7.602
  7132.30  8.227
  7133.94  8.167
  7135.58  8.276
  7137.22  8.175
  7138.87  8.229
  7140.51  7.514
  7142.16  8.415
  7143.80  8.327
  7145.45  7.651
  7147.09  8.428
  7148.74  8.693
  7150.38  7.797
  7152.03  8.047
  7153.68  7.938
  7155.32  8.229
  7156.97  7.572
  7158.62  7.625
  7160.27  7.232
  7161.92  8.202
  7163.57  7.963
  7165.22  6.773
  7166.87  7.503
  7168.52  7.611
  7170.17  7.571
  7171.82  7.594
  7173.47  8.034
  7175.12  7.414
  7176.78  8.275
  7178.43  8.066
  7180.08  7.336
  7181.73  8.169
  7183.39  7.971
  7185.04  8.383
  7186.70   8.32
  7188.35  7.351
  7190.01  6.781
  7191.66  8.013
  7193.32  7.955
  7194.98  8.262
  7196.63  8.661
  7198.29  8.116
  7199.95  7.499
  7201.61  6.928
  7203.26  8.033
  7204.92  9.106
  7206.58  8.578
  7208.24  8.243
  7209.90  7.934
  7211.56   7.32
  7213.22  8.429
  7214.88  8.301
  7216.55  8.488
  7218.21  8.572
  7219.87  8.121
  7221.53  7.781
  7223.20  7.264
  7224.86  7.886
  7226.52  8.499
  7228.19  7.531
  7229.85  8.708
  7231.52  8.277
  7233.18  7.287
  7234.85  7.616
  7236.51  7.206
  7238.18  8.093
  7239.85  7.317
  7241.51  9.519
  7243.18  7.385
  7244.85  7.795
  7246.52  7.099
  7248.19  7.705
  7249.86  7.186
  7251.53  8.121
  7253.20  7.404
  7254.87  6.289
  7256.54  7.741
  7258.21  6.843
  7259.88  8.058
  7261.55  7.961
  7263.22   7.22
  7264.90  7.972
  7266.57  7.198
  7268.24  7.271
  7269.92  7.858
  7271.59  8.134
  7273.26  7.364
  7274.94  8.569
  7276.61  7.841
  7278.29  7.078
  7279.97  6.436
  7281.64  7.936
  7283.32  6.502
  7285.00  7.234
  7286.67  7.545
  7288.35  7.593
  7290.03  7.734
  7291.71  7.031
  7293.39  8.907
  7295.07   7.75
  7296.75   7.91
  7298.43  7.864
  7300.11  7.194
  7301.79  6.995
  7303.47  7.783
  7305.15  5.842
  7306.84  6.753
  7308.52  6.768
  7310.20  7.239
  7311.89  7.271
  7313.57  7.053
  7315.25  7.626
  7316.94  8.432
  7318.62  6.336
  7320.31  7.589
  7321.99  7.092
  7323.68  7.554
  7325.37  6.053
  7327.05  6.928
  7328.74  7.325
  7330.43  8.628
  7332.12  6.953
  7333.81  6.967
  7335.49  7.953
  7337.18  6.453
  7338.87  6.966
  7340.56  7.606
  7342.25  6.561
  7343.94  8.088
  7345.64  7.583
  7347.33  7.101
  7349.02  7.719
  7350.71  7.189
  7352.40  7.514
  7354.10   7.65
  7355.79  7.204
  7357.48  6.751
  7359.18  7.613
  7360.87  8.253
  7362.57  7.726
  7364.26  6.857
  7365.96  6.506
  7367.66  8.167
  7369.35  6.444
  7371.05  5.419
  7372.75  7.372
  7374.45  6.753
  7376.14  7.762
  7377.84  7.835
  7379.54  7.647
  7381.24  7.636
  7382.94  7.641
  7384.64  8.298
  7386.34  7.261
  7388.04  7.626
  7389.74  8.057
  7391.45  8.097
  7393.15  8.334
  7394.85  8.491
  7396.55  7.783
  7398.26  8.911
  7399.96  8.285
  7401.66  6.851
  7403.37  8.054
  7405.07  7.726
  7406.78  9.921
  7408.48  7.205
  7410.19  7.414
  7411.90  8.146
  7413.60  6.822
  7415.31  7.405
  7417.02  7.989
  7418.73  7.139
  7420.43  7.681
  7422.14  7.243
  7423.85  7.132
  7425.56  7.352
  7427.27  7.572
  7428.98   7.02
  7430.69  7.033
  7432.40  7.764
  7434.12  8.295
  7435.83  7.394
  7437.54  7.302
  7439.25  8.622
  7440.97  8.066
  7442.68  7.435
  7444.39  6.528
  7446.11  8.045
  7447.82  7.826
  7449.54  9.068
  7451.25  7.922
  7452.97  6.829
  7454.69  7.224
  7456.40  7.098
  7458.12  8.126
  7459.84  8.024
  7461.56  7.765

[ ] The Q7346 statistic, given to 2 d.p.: 7343.94 angstrom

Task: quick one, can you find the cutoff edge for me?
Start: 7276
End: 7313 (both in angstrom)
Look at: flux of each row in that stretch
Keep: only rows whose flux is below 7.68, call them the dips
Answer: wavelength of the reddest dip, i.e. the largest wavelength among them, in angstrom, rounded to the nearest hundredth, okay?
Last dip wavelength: 7311.89 angstrom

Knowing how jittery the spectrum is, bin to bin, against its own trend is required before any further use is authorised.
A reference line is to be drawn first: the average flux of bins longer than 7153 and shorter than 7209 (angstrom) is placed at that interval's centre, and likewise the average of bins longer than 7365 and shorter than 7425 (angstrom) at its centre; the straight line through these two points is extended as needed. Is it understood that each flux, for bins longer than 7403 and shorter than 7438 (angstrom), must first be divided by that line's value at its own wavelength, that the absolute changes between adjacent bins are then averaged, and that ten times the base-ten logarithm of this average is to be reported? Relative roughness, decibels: -10.4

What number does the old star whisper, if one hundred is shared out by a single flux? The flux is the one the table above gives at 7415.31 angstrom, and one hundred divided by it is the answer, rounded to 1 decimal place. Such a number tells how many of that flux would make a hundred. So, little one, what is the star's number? 13.5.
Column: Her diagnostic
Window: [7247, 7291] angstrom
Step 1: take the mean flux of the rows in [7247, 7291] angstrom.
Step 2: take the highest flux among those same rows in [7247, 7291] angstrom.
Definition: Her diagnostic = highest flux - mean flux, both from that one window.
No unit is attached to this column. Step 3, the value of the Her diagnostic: 1.08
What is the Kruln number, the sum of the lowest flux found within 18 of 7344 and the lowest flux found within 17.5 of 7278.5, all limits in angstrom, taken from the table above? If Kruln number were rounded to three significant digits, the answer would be 12.9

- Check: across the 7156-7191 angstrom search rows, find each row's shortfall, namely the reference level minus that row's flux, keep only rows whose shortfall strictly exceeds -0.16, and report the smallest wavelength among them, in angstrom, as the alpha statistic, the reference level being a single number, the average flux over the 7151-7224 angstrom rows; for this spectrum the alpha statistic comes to 7156.97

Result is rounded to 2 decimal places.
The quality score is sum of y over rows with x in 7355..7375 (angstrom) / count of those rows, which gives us 7.09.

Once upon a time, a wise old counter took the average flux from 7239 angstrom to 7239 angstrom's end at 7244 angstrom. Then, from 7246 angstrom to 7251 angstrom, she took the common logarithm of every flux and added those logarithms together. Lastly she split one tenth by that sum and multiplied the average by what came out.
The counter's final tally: 0.31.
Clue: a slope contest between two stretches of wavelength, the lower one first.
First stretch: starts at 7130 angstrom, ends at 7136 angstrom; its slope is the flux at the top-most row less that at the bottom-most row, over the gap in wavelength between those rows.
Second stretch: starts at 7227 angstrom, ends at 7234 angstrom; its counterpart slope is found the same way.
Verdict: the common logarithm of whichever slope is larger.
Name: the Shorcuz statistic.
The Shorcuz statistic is -0.86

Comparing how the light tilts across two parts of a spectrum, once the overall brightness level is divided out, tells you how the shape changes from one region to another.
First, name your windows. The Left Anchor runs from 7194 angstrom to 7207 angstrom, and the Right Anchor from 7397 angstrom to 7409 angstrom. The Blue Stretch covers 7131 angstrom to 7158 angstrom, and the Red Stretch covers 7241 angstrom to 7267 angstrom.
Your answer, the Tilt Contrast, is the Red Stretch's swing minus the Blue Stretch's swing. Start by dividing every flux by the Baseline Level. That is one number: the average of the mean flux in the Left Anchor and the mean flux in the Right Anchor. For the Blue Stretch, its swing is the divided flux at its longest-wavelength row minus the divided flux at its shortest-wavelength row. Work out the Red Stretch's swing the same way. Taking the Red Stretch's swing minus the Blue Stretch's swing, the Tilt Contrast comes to -0.20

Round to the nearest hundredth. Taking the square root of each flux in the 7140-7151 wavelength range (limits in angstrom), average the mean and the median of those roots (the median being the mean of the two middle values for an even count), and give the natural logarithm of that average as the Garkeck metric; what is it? 1.05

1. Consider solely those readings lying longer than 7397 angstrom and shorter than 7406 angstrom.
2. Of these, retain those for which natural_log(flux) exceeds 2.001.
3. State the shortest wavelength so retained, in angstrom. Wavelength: 7398.26 angstrom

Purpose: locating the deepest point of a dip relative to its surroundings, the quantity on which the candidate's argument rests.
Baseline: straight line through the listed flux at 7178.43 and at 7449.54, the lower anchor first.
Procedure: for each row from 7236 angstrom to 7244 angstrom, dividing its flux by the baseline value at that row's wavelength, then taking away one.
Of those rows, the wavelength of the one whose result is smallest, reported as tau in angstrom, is 7236.51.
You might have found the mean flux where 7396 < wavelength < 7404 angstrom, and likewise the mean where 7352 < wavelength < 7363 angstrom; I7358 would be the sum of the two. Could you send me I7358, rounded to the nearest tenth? 15.5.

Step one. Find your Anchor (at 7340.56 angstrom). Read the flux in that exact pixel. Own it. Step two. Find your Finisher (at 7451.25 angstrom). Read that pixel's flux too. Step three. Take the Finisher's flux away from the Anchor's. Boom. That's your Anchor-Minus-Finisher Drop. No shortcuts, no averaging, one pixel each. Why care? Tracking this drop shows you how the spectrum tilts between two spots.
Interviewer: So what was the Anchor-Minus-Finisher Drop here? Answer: -0.3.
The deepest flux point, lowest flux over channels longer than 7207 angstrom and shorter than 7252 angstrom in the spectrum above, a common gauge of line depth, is 7.099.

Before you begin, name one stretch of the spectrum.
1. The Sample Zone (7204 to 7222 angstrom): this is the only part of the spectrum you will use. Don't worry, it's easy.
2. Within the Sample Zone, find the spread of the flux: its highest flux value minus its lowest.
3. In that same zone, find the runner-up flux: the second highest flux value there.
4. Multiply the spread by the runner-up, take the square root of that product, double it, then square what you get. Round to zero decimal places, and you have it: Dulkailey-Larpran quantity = 61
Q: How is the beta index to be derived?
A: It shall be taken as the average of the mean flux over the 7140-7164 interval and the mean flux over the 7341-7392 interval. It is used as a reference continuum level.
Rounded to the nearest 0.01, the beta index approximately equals 7.69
